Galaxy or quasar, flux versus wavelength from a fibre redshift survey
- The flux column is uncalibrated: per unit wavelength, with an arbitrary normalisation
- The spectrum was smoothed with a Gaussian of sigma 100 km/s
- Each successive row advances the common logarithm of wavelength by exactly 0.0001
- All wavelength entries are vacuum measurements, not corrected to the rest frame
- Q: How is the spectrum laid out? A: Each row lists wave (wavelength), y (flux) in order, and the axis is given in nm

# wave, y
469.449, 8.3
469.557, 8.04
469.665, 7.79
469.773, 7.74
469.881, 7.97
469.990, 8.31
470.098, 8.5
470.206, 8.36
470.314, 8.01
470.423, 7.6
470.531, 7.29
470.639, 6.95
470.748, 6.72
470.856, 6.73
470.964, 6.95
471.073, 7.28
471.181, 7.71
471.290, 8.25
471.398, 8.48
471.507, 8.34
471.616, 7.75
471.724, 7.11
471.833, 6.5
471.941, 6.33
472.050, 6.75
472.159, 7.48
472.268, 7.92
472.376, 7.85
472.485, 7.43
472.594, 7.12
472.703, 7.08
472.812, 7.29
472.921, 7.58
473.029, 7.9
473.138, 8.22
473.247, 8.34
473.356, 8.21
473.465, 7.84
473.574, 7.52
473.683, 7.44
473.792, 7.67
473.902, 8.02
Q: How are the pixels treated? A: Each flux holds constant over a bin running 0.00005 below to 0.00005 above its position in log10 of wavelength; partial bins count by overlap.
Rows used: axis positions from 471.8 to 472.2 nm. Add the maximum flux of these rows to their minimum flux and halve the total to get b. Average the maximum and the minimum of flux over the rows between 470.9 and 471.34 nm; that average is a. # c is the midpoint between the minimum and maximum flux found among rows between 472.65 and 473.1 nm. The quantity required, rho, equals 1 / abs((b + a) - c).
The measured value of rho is 0.143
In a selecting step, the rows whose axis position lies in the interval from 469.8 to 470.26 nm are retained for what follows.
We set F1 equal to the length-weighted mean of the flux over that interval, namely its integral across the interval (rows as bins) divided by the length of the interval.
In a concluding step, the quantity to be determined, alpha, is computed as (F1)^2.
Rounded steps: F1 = 8.3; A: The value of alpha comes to 68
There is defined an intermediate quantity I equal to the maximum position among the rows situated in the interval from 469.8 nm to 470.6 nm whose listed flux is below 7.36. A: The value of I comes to 470.531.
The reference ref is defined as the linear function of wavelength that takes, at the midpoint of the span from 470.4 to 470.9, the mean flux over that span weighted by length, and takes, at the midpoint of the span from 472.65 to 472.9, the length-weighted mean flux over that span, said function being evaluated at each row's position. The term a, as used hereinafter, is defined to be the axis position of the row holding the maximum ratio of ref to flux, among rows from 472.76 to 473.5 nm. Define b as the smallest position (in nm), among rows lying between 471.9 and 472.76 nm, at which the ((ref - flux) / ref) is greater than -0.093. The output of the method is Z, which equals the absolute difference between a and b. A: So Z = 0.87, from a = 472.812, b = 471.941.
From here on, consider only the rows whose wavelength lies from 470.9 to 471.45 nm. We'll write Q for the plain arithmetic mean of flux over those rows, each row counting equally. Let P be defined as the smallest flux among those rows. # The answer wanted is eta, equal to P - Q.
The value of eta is -0.8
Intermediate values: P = 6.95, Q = 7.73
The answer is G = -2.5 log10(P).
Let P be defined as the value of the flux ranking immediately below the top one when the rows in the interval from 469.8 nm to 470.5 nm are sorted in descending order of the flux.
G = -2.31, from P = 8.36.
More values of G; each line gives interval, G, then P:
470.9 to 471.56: -2.30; 8.34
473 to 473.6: -2.29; 8.22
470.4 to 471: -2.16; 7.29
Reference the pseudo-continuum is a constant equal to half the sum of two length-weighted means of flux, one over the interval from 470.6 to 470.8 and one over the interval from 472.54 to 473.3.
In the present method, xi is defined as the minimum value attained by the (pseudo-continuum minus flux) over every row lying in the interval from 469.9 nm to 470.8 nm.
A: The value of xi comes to -1.3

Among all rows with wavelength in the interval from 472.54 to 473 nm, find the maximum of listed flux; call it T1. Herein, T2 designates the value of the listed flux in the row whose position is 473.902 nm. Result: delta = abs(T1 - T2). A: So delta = 0.44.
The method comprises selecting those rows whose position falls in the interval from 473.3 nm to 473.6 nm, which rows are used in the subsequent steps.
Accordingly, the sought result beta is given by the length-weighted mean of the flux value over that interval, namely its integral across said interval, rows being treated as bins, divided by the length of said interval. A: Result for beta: 7.9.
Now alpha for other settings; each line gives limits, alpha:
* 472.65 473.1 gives 56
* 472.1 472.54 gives 59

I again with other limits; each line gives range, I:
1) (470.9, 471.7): 471.073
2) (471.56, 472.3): 472.050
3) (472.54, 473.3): 472.812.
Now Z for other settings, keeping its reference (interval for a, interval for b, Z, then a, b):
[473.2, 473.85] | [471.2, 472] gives 2.07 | 473.683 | 471.616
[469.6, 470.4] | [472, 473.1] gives 2.28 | 469.773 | 472.050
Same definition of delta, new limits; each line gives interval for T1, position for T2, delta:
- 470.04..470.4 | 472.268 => 0.58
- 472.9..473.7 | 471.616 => 0.59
